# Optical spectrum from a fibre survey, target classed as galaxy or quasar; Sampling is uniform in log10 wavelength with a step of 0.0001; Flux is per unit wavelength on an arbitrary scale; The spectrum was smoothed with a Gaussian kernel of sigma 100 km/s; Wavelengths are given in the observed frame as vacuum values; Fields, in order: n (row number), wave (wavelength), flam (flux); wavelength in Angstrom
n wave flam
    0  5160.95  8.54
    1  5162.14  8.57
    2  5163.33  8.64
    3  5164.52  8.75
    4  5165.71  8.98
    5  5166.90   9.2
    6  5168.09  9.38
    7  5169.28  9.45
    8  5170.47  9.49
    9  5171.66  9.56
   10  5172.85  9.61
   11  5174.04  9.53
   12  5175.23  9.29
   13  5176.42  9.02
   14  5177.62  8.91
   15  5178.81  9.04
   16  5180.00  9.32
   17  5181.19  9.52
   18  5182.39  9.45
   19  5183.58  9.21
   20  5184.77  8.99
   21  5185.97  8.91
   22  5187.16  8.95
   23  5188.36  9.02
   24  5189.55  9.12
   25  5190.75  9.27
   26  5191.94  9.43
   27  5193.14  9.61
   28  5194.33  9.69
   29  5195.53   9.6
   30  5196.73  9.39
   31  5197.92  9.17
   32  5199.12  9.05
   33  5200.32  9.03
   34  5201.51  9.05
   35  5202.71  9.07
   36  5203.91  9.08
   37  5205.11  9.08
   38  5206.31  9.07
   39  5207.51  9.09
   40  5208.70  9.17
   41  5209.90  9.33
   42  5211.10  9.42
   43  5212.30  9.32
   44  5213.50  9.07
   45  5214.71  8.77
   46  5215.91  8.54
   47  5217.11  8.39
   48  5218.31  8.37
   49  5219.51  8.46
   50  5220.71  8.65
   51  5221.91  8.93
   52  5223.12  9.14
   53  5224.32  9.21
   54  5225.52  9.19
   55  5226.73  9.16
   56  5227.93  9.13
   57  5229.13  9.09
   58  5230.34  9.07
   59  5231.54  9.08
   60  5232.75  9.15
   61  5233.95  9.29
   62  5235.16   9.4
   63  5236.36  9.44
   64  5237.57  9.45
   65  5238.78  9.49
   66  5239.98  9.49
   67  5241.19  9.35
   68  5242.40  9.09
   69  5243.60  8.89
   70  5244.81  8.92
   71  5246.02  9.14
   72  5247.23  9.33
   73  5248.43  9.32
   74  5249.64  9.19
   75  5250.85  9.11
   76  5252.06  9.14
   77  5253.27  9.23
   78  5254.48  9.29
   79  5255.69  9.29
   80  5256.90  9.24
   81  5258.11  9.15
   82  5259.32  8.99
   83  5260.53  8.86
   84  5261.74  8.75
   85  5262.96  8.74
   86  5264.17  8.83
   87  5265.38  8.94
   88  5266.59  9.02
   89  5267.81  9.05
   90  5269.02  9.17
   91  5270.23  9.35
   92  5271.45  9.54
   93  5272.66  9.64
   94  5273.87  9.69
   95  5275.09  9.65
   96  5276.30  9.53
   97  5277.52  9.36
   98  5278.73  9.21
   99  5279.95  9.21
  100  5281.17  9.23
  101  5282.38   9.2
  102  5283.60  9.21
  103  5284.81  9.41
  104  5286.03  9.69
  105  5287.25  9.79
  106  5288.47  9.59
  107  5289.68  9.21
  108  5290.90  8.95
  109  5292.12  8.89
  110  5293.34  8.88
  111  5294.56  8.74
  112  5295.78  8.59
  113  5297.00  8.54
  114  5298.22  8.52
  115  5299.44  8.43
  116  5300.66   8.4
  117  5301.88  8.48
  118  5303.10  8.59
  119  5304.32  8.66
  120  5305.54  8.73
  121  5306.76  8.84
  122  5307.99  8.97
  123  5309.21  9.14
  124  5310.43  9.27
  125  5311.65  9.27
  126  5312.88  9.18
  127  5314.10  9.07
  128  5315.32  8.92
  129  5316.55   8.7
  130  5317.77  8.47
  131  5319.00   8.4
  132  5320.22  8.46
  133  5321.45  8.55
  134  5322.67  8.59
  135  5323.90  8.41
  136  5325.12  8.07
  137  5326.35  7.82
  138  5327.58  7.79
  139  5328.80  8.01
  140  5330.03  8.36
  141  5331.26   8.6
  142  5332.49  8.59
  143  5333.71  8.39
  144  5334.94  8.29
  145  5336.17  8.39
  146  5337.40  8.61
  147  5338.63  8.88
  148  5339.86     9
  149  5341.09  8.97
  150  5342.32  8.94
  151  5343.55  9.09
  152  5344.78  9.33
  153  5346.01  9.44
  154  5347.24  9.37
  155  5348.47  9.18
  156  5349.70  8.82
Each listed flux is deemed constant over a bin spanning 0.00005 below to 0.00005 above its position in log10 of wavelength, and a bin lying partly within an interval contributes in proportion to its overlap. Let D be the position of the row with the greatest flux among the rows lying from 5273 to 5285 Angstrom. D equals 5273.87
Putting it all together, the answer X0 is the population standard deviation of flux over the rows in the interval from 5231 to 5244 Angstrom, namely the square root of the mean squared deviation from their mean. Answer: 0.19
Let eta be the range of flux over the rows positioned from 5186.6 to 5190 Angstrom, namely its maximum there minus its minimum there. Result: 0.17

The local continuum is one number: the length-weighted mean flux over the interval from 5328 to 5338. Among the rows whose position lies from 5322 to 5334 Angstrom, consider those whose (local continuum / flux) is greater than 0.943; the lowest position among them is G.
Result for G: 5322.67 Angstrom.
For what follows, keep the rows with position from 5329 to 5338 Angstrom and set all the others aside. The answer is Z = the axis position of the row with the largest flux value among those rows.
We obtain 5337.40 Angstrom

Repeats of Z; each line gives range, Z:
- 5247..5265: 5247.23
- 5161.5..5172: 5171.66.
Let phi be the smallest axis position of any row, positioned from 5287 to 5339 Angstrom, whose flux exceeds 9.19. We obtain 5287.25 Angstrom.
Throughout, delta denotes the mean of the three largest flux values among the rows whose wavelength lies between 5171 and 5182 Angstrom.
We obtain 9.57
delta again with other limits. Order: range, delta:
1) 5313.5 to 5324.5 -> 8.90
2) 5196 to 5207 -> 9.21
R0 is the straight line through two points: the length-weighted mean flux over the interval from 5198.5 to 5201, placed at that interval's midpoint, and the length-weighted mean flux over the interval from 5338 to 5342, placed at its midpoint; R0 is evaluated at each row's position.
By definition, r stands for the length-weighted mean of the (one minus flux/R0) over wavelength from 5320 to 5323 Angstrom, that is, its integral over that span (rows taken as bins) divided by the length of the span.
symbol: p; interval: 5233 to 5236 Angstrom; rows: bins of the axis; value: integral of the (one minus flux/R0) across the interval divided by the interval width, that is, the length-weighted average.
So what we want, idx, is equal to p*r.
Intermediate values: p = -0.034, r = 0.05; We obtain -0.0016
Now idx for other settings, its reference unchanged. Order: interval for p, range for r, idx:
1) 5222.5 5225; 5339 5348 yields 0.0004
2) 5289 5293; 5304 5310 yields 0.0000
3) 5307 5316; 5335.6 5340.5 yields -0.0004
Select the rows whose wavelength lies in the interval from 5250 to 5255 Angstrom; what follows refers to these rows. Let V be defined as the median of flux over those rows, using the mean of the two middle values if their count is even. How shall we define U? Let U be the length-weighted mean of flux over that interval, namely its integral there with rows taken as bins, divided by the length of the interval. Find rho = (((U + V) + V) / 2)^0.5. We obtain 3.71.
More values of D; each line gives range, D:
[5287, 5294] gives 5287.25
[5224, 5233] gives 5224.32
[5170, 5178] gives 5172.85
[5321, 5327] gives 5322.67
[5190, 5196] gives 5194.33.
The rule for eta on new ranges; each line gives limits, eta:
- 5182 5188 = 0.54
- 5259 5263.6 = 0.25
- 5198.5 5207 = 0.05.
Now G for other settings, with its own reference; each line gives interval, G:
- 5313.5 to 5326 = 5316.55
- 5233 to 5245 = 5243.60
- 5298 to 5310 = 5298.22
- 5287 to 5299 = 5292.12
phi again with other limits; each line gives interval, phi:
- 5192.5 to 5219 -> 5193.14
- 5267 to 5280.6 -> 5270.23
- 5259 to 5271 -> 5270.23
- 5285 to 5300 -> 5286.03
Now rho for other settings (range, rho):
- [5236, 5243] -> 3.76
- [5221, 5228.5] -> 3.70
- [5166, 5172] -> 3.76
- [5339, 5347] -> 3.69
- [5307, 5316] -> 3.70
